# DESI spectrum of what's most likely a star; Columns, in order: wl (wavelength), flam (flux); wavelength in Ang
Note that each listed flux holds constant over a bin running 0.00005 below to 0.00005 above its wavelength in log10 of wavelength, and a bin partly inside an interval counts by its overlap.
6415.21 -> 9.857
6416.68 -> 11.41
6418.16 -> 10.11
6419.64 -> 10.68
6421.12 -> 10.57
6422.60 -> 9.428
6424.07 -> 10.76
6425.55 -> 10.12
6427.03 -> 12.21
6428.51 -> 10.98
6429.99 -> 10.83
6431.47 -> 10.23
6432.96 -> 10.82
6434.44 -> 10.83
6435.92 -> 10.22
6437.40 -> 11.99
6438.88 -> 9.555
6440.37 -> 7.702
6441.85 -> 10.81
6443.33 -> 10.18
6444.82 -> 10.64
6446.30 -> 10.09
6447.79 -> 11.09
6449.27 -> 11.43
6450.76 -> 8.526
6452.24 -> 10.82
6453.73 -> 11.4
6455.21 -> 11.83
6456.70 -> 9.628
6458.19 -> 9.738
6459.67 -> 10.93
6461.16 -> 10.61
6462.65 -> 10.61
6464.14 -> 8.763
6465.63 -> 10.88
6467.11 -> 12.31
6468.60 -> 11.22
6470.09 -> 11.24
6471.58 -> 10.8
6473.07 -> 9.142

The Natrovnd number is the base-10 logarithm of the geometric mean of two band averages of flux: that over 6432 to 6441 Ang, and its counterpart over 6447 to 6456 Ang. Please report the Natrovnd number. 1.02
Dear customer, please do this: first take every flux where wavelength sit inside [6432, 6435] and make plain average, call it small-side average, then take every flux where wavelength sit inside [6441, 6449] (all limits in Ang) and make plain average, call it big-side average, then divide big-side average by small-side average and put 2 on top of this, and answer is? 2.98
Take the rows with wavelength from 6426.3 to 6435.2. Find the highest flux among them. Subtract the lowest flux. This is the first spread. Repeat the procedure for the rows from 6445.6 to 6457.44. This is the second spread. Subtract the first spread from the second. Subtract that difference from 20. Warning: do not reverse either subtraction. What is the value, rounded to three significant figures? 18.7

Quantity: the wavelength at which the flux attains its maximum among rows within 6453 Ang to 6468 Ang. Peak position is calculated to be 6467.11 Ang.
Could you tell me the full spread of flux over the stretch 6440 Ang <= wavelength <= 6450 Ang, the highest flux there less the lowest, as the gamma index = 3.7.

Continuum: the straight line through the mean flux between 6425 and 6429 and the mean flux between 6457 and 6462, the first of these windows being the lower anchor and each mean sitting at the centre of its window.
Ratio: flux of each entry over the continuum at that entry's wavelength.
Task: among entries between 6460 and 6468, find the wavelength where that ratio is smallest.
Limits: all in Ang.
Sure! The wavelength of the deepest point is 6464.14 Ang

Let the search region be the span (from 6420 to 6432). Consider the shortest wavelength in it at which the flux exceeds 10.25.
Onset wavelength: 6421.12 Ang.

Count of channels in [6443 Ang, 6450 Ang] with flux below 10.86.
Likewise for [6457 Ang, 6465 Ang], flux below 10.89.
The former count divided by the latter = 0.75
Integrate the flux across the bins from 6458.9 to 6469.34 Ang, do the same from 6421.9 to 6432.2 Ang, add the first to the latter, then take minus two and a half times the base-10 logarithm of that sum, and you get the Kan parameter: -5.87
